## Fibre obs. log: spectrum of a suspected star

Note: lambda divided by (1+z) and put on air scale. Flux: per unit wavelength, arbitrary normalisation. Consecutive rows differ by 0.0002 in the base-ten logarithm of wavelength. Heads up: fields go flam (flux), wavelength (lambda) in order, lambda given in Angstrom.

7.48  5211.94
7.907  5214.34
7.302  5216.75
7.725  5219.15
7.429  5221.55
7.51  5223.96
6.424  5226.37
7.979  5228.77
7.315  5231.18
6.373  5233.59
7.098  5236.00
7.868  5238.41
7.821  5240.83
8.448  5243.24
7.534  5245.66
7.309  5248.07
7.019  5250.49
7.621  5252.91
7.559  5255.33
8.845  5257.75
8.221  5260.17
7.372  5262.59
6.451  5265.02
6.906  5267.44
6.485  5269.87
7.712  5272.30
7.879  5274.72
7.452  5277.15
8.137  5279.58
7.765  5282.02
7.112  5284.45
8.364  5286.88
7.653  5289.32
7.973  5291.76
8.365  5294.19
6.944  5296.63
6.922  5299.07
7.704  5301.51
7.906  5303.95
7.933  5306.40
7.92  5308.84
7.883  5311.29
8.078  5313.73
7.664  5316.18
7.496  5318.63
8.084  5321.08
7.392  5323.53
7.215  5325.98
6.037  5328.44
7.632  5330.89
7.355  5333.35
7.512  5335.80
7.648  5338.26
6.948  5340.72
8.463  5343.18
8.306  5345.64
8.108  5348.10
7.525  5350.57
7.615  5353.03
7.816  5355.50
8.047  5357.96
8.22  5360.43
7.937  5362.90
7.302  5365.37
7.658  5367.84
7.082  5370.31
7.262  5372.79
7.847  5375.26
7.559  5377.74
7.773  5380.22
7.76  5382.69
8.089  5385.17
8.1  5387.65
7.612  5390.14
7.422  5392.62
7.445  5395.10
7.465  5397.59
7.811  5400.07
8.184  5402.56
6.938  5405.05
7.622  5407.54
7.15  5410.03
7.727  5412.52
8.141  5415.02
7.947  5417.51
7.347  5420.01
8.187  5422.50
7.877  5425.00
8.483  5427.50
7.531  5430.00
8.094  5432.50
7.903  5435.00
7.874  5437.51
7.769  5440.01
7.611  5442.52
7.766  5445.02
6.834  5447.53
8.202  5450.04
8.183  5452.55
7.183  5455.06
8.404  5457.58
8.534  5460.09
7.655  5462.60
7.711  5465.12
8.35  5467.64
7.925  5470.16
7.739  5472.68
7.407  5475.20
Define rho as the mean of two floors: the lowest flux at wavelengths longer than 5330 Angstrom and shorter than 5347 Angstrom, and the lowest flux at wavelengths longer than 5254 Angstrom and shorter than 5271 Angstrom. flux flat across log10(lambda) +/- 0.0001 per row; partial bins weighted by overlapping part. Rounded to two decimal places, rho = 6.70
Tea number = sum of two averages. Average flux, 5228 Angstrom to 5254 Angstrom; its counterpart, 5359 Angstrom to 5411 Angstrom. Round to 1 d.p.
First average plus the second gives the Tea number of 15.1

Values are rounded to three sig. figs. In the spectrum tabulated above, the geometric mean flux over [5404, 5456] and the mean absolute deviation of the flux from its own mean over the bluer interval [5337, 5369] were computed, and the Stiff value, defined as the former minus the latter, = 7.38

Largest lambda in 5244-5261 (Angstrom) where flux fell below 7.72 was 5255.33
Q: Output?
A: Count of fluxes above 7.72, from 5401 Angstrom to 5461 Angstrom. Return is 16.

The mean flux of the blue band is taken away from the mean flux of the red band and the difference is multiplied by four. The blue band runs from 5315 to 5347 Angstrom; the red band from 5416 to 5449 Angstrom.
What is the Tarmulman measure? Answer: 1.1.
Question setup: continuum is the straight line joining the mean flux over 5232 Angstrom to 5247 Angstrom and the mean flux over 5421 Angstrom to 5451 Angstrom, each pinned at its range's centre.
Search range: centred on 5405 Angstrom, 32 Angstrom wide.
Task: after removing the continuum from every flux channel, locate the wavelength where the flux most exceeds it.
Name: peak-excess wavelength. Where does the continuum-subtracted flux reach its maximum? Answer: 5402.56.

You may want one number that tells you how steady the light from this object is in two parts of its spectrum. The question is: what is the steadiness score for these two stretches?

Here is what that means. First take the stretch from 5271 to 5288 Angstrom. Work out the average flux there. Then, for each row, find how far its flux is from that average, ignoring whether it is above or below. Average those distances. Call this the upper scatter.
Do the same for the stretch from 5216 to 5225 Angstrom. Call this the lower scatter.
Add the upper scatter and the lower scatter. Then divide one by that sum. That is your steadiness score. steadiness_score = 2.34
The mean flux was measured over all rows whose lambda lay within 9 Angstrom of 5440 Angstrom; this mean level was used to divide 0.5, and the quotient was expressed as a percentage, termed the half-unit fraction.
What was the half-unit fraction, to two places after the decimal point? 6.50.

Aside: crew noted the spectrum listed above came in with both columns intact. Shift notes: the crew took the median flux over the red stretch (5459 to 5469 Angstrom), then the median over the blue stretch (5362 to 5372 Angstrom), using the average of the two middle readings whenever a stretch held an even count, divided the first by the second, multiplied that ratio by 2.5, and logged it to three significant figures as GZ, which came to 2.68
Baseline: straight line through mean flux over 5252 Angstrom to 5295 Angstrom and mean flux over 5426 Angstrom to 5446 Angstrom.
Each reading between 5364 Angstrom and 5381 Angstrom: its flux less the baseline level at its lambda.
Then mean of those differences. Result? -0.3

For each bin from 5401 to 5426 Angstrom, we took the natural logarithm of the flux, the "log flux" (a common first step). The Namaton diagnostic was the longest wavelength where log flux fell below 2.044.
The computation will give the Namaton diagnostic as 5420.01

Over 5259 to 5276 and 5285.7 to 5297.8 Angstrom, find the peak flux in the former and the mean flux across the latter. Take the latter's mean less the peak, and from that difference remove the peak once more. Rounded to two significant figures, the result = -8.6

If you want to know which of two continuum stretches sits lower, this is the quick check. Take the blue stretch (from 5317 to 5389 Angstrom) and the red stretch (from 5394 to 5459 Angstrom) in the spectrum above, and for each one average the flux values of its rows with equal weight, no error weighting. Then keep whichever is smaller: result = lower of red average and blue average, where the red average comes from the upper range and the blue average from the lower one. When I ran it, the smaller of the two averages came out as 7.65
